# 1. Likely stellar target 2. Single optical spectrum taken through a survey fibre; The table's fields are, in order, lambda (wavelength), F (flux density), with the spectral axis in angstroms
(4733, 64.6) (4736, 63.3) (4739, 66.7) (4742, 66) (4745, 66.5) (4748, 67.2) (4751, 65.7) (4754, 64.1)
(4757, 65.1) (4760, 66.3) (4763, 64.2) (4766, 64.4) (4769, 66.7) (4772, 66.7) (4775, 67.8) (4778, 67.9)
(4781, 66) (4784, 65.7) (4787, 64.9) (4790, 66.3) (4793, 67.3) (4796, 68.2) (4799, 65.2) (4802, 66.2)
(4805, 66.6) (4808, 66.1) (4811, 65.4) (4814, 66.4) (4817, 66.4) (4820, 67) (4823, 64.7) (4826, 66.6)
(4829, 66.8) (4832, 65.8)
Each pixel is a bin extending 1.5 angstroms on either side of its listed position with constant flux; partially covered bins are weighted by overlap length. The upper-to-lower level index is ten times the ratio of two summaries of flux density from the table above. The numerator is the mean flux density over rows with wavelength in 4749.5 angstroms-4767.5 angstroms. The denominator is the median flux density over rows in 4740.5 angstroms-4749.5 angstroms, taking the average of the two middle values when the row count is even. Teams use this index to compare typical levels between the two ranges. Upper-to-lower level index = 9.8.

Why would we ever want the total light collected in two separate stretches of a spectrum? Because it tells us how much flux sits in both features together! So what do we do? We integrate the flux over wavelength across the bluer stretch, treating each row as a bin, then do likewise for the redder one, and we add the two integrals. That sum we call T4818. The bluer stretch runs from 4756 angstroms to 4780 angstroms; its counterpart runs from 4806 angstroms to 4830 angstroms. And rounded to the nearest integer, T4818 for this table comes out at 3176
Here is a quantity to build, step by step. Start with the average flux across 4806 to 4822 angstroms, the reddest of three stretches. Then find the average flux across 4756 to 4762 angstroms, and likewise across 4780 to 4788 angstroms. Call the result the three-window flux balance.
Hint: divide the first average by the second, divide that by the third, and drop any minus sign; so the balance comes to 0.0154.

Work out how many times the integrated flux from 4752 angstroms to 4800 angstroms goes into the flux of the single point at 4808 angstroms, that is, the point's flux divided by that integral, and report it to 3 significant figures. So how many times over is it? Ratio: 0.0208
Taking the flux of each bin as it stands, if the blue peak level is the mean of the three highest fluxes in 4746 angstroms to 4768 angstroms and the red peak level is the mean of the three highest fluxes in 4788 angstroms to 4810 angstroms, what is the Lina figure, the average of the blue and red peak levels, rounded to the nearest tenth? 66.9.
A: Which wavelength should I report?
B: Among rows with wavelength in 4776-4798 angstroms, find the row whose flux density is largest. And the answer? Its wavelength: 4796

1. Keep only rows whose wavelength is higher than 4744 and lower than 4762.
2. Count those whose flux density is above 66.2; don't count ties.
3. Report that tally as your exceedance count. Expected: 3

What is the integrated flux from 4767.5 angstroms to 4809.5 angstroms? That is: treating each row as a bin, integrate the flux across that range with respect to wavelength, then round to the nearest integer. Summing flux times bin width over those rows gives 2795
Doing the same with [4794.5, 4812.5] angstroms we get 1193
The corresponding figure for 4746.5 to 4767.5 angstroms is 1371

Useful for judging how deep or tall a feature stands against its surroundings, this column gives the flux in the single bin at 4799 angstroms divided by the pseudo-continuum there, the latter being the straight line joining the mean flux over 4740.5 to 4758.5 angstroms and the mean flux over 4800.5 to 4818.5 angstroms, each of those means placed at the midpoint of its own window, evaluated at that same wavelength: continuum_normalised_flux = 0.99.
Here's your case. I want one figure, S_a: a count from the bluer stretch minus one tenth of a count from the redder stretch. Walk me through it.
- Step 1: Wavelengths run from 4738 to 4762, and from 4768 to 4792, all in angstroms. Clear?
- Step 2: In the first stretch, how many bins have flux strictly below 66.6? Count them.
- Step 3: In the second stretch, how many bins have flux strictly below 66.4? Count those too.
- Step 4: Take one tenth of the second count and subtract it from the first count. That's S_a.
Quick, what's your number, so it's 5.6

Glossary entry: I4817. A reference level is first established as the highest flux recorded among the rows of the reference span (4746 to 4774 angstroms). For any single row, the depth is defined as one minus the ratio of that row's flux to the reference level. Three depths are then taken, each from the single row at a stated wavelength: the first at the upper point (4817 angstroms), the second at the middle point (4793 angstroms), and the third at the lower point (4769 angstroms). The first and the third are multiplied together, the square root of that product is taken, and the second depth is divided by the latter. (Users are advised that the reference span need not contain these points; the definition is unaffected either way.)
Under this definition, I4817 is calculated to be -0.16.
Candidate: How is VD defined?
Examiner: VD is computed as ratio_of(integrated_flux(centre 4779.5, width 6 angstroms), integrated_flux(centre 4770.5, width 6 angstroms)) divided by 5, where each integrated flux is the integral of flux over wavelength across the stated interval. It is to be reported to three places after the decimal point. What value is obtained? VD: 0.201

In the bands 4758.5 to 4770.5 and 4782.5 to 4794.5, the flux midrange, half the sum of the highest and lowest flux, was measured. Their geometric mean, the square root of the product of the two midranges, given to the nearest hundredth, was 65.77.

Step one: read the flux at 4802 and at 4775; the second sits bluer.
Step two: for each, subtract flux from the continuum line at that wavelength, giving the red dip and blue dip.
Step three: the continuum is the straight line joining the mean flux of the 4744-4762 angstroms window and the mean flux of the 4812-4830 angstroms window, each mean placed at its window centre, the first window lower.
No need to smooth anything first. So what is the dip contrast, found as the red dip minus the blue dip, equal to 2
